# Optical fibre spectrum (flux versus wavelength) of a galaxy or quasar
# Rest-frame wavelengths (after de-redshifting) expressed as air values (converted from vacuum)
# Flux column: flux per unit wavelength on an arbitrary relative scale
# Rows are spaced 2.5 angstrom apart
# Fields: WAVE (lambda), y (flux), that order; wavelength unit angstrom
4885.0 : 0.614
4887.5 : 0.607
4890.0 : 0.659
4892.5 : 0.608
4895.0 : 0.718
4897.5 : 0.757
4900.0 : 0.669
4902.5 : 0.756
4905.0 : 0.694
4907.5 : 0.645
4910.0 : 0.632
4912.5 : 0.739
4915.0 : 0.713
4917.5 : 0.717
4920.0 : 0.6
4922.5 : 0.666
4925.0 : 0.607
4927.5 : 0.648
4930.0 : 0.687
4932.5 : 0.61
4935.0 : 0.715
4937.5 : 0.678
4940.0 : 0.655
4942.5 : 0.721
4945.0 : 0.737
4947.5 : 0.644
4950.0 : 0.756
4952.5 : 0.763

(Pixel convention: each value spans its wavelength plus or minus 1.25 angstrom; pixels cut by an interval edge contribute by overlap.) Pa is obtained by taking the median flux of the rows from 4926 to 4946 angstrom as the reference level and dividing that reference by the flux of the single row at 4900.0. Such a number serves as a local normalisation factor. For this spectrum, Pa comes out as 1.02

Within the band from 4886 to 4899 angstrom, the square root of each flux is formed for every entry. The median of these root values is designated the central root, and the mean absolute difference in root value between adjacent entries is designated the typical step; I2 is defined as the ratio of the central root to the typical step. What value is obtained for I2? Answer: 20.9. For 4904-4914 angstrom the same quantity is 23.9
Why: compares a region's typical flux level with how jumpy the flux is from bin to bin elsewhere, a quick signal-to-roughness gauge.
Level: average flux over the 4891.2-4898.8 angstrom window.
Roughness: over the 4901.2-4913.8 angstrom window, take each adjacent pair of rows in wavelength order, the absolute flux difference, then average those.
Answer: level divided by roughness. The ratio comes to 12.0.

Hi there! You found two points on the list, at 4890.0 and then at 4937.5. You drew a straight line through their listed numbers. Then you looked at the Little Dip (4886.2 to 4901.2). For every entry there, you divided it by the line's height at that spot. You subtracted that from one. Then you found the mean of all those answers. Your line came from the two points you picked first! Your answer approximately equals -0.014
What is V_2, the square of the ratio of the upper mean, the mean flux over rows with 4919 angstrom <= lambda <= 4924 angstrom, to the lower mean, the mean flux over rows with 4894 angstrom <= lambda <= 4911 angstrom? 0.83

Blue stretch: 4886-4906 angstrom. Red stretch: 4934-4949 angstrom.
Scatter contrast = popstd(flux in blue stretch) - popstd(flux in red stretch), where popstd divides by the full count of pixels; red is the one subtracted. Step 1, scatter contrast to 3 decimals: 0.020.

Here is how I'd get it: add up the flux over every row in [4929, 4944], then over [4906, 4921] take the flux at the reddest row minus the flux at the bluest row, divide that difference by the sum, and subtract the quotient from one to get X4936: 1.01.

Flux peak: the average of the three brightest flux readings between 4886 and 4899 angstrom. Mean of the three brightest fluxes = 0.71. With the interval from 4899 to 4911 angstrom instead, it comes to 0.71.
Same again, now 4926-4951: 0.74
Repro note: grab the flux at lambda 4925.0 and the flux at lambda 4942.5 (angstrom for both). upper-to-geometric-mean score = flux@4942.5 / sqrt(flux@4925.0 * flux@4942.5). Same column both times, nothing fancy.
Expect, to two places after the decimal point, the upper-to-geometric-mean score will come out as 1.09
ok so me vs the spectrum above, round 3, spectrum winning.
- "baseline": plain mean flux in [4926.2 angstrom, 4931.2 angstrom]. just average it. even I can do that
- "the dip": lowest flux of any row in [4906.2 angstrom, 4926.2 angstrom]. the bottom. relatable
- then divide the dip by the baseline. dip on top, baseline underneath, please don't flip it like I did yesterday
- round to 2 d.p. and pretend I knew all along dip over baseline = 0.90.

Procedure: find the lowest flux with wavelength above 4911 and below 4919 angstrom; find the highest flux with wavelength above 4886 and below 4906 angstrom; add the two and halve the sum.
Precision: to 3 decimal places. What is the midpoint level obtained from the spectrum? 0.735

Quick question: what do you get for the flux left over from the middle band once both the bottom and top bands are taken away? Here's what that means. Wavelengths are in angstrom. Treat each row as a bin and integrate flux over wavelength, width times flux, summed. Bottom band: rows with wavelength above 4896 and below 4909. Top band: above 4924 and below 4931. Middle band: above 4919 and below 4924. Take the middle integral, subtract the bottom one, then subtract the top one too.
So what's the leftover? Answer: -10.5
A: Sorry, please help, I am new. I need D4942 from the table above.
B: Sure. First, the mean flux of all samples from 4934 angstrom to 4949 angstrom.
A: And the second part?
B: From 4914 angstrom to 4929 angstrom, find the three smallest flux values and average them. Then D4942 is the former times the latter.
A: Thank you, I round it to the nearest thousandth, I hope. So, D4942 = 0.428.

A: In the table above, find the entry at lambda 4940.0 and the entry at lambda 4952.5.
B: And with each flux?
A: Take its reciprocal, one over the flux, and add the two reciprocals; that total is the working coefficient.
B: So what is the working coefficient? 2.84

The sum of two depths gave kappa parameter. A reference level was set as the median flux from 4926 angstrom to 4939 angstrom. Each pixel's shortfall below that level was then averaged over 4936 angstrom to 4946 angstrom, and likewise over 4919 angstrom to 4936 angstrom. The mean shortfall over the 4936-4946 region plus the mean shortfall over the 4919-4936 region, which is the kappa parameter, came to 0.01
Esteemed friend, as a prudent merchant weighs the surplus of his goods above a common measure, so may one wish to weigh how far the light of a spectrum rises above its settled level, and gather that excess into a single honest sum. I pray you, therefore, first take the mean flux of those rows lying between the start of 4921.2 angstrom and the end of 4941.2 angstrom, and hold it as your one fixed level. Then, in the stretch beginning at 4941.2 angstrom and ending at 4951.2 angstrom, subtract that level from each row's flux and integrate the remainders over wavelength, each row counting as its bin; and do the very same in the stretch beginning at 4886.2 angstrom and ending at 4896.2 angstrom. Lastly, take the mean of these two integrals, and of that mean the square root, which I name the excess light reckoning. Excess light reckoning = 0.5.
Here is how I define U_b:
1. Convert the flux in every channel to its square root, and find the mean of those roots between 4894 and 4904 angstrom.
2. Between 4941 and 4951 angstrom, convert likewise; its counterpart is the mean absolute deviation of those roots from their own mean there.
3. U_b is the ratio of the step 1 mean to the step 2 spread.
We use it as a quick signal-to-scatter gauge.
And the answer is 40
